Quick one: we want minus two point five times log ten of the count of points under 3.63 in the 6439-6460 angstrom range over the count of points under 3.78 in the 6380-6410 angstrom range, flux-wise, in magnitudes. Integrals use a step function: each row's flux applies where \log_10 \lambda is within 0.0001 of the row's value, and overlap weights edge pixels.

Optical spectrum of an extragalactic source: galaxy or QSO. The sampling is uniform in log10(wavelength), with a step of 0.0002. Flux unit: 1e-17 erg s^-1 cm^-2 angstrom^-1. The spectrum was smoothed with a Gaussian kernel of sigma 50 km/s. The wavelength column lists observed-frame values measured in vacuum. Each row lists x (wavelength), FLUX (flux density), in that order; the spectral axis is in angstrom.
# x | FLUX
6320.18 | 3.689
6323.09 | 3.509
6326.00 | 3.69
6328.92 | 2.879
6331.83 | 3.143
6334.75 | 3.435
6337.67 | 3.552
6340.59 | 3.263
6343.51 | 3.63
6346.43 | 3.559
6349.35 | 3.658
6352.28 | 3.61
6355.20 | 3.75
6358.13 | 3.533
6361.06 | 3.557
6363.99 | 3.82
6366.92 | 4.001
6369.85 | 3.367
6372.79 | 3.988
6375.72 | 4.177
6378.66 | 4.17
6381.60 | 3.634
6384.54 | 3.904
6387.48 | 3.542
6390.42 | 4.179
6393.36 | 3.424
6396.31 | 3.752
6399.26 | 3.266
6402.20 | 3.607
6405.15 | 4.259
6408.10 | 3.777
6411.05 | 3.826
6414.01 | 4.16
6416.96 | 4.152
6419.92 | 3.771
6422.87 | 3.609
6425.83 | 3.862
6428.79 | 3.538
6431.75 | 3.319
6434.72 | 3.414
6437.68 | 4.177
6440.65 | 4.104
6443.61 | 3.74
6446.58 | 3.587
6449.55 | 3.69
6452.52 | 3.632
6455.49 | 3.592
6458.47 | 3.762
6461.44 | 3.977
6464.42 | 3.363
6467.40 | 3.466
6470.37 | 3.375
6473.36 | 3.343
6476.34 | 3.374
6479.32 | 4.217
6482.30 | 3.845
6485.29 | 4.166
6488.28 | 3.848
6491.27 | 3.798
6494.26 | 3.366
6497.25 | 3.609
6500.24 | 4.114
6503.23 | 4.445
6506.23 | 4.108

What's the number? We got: 1.4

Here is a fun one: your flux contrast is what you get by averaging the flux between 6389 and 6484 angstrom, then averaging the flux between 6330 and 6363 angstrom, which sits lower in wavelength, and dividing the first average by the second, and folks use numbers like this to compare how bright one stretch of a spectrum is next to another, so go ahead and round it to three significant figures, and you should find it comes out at 1.06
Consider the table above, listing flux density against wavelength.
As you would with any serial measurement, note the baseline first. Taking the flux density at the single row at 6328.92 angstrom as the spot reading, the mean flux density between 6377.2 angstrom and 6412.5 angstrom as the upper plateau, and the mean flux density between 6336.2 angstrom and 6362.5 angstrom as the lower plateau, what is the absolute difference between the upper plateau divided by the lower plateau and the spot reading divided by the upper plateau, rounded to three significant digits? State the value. 0.297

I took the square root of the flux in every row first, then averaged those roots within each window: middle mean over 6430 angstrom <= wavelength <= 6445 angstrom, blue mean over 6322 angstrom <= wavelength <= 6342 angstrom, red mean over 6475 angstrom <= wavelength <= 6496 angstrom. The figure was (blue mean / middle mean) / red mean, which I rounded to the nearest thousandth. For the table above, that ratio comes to 0.485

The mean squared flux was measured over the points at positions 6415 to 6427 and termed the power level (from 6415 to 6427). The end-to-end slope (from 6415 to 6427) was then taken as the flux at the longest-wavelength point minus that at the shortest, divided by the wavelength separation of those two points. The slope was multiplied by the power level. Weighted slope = -0.5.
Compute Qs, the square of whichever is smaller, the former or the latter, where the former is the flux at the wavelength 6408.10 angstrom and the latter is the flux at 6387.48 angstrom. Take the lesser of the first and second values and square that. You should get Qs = 12.5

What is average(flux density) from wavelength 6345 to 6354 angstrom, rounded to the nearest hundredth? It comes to 3.61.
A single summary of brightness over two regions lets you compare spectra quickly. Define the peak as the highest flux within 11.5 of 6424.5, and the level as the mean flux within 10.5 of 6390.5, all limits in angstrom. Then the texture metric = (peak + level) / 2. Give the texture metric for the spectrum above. 3.9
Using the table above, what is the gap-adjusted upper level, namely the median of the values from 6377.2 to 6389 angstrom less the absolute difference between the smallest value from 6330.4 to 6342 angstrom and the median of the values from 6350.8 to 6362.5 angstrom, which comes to 3.3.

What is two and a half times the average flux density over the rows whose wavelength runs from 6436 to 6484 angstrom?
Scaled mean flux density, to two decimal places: 9.26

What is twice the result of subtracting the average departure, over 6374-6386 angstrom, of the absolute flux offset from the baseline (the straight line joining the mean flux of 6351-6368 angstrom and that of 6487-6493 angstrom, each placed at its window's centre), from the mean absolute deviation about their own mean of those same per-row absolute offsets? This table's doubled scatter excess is -0.27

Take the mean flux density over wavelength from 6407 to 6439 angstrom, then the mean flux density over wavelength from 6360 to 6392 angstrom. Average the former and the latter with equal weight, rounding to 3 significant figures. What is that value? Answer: 3.82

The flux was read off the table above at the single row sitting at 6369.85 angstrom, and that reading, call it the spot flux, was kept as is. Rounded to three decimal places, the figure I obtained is 3.367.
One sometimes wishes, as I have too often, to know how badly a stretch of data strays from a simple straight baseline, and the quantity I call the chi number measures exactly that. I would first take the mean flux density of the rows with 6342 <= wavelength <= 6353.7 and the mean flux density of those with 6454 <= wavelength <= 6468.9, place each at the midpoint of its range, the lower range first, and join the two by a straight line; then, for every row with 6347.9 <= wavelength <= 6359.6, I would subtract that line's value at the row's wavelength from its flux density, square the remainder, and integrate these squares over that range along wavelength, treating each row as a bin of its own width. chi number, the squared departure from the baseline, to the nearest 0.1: 0.1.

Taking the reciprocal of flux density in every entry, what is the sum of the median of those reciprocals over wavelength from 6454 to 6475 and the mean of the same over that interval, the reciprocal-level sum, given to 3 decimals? 0.571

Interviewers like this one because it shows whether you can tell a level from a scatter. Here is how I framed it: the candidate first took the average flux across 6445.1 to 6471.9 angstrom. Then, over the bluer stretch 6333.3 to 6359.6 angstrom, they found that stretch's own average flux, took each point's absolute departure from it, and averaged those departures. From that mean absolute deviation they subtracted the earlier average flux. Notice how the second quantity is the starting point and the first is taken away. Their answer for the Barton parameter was -3.51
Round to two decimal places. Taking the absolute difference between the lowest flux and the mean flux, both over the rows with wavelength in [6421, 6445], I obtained 0.40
